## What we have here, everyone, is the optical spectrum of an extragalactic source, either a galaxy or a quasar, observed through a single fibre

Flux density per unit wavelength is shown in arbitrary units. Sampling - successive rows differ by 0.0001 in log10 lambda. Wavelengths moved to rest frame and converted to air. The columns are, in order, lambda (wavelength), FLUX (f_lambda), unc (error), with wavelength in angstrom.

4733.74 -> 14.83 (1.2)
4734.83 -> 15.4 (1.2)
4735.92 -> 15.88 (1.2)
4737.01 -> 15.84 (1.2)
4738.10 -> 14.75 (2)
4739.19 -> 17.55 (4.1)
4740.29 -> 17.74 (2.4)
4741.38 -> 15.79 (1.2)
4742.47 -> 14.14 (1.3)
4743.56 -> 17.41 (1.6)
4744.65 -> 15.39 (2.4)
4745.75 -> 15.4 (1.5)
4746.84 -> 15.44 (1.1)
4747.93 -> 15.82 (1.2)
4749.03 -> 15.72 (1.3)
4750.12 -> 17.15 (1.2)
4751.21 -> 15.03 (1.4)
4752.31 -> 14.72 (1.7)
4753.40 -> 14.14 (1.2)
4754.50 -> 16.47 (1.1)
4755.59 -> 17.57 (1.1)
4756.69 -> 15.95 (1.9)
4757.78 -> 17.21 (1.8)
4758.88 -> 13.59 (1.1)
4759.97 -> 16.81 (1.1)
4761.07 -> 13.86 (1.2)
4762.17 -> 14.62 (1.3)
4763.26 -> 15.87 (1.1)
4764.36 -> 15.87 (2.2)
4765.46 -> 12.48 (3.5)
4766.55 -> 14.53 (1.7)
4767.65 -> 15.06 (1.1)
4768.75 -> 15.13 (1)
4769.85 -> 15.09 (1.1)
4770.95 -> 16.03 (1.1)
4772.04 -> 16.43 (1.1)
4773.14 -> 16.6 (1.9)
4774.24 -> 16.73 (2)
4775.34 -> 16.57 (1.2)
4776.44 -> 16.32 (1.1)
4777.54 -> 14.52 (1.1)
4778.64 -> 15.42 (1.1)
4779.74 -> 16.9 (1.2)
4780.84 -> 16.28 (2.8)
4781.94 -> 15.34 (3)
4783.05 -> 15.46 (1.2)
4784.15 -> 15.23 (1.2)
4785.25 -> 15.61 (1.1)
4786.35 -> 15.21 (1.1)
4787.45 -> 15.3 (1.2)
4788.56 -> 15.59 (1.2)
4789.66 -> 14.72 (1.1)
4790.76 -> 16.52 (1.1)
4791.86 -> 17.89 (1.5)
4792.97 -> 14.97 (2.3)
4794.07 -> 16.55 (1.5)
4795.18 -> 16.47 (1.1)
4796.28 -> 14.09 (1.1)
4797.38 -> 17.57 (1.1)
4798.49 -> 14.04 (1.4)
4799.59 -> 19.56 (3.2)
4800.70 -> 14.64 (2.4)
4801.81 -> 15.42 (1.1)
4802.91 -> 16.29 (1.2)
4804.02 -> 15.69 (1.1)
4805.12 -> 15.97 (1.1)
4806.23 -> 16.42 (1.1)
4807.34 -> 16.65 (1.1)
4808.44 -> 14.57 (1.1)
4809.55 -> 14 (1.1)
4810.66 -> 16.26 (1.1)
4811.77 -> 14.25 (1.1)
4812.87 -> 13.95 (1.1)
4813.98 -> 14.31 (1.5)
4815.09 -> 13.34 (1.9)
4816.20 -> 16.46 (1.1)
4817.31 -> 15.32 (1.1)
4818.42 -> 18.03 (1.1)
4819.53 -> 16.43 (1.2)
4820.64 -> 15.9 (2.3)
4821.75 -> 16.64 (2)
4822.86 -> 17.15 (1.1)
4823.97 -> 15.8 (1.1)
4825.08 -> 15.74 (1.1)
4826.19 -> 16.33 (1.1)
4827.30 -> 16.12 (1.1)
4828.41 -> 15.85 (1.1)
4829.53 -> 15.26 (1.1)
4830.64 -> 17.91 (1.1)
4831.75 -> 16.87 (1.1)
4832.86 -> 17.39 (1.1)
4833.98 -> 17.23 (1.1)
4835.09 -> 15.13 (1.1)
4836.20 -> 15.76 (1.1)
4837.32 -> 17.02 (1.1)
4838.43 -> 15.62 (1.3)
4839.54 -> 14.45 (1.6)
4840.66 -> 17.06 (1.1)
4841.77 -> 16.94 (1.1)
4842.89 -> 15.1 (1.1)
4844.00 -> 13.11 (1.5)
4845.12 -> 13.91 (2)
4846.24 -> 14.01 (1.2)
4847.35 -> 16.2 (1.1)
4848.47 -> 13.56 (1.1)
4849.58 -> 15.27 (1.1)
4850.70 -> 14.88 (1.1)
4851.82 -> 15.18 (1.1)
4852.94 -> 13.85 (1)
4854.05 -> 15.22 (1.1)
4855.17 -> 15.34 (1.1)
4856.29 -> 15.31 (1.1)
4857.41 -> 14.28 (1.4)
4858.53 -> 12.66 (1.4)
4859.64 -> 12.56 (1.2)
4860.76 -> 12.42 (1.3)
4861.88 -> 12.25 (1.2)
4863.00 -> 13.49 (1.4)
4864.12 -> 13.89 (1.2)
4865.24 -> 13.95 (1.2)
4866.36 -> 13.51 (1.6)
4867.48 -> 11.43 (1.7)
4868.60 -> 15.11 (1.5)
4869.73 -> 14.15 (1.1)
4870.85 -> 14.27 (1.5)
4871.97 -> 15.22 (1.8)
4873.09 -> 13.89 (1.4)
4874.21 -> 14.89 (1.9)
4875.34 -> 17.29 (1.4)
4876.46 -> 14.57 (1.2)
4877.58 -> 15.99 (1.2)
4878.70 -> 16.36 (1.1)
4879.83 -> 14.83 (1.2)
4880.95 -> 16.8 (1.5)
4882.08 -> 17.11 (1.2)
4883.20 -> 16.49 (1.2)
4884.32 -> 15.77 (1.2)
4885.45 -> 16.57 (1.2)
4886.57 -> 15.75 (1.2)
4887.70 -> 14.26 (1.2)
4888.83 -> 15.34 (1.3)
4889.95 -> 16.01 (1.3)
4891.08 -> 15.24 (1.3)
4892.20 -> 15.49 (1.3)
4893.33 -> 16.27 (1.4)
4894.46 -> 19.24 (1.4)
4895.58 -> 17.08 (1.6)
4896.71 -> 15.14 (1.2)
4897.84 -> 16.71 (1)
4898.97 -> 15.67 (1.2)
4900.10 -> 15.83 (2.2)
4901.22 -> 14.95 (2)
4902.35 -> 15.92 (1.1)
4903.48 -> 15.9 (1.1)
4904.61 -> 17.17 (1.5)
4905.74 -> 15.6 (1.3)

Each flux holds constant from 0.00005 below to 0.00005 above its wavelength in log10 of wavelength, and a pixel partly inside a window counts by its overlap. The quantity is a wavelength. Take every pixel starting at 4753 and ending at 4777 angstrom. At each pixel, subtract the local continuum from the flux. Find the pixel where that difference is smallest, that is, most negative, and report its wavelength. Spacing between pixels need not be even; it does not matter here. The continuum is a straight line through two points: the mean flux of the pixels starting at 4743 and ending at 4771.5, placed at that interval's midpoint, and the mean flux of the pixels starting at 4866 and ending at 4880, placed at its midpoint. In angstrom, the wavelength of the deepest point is 4765.46 angstrom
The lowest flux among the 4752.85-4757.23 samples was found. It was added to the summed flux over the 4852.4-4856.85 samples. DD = 73.9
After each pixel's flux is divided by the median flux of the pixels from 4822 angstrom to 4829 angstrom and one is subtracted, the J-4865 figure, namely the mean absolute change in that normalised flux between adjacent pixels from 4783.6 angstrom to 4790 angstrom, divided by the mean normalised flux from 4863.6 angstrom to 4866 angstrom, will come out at -0.2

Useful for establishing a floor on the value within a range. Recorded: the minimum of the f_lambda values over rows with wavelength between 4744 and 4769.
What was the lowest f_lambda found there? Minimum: 12.48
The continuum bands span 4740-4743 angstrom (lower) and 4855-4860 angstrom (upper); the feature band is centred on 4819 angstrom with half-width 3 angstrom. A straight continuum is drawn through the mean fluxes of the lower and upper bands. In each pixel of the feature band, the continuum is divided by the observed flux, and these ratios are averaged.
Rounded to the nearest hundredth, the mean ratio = 0.89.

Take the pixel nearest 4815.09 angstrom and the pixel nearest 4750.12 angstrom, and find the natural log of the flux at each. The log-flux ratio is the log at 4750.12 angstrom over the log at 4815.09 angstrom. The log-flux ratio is 1.10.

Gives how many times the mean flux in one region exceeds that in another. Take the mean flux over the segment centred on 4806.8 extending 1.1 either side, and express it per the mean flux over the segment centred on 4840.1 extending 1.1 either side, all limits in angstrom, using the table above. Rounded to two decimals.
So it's 1.05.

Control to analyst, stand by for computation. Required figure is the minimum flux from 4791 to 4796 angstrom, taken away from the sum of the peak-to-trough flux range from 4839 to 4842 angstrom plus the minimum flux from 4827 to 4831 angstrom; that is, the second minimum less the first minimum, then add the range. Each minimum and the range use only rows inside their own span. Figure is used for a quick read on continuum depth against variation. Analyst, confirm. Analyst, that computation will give 2.9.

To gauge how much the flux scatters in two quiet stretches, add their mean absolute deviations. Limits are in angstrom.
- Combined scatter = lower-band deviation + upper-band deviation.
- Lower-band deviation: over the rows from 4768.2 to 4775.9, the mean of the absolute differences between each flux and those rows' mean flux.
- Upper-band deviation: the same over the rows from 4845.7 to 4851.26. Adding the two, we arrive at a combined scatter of 1.37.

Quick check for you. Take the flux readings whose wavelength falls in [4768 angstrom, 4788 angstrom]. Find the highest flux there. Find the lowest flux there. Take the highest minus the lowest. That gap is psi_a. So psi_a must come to 2.4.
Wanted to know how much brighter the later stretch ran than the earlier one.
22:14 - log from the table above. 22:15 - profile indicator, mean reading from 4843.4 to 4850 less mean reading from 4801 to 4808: -1.7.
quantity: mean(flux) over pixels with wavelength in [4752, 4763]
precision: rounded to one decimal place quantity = 15.5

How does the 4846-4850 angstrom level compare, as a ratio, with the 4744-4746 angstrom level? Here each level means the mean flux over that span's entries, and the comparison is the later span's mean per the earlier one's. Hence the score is 0.96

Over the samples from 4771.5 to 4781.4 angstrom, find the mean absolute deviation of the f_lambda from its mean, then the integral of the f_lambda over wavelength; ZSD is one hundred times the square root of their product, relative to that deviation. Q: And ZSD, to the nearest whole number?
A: 1715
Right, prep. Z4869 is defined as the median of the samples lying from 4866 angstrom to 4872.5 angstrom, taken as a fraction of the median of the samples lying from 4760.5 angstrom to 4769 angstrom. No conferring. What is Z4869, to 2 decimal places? 0.96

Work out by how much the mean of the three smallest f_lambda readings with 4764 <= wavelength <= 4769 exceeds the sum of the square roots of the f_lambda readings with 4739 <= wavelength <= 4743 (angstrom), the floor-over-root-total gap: -2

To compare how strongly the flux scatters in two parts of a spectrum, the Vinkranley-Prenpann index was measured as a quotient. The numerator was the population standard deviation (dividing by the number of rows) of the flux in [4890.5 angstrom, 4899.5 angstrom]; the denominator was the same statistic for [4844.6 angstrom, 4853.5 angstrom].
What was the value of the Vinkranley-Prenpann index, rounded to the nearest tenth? 1.5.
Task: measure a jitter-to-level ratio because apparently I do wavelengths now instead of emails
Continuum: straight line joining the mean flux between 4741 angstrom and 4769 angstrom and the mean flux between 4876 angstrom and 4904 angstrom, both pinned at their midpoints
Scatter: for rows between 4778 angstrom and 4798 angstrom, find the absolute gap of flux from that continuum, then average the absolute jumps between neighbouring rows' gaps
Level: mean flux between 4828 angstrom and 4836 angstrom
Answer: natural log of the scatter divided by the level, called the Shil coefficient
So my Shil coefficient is -3.4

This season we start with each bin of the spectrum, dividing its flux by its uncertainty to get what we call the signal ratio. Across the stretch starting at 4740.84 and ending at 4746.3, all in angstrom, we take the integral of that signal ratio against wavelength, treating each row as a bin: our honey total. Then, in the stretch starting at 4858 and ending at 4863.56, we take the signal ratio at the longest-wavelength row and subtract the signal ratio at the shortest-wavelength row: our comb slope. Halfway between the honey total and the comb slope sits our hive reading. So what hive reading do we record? 28.5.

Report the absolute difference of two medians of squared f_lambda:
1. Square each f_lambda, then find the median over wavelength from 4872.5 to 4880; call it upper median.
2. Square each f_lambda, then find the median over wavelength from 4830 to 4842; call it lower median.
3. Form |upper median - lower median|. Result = 65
